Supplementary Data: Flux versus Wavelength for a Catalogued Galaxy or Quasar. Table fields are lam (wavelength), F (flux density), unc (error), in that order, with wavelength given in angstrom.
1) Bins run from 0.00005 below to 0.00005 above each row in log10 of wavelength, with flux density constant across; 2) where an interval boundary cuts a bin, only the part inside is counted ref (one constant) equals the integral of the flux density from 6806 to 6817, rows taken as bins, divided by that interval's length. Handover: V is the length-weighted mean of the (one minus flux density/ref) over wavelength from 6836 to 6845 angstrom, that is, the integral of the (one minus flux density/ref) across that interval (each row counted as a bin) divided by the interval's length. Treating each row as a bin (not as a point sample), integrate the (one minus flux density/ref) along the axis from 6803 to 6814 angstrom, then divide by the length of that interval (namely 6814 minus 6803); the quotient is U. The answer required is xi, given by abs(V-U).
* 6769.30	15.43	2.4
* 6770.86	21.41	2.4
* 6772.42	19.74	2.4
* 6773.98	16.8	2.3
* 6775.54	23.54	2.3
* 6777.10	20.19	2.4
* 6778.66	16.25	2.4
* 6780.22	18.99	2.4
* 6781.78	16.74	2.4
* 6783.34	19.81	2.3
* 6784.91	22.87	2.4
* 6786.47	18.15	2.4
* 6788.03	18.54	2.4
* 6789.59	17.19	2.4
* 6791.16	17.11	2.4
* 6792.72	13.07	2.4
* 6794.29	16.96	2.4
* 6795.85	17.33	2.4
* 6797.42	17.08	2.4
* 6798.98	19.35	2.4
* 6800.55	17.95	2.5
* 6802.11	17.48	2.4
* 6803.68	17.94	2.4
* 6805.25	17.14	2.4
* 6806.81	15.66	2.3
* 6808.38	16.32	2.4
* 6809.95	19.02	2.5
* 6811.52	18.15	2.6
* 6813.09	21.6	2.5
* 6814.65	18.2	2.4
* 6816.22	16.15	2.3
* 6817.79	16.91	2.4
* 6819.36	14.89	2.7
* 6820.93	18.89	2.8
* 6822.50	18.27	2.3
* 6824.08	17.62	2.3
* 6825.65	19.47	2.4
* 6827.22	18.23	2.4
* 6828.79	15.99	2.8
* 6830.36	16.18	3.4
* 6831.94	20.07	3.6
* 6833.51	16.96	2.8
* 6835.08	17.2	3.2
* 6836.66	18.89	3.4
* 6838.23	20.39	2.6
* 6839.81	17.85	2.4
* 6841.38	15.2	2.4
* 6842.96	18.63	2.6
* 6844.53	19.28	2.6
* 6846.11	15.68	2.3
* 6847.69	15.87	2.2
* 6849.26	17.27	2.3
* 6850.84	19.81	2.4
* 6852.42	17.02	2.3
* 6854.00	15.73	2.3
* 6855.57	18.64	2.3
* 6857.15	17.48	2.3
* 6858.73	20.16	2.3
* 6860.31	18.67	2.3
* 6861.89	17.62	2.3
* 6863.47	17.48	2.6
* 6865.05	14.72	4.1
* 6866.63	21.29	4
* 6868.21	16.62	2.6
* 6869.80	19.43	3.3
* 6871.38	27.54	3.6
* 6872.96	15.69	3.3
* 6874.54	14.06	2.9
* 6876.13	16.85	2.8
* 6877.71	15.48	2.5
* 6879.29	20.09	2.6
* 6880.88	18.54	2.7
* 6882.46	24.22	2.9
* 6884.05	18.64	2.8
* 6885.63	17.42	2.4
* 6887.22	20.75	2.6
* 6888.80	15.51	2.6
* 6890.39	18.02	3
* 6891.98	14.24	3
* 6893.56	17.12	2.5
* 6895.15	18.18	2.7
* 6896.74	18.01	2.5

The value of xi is 0.02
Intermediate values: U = -0.005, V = -0.03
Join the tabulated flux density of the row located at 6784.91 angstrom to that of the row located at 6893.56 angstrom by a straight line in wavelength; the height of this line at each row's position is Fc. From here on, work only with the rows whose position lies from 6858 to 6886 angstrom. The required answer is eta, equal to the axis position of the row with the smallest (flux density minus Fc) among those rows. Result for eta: 6874.54 angstrom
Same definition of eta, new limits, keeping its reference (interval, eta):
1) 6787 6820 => 6792.72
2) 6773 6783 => 6778.66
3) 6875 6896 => 6891.98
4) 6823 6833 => 6828.79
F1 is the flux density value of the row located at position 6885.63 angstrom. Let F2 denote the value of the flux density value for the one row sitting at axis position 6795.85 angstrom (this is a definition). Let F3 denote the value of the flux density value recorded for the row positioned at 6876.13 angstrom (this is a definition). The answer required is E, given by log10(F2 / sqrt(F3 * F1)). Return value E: 0.00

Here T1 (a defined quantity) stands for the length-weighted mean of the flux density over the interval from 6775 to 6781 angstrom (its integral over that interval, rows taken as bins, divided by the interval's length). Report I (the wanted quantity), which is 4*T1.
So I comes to 78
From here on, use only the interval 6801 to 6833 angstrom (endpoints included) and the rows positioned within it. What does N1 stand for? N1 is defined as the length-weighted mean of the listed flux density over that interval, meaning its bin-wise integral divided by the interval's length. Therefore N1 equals 17.7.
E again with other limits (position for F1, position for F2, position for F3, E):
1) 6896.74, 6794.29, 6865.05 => 0.02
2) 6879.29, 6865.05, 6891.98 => -0.06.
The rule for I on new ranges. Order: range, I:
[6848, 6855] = 70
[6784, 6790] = 77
